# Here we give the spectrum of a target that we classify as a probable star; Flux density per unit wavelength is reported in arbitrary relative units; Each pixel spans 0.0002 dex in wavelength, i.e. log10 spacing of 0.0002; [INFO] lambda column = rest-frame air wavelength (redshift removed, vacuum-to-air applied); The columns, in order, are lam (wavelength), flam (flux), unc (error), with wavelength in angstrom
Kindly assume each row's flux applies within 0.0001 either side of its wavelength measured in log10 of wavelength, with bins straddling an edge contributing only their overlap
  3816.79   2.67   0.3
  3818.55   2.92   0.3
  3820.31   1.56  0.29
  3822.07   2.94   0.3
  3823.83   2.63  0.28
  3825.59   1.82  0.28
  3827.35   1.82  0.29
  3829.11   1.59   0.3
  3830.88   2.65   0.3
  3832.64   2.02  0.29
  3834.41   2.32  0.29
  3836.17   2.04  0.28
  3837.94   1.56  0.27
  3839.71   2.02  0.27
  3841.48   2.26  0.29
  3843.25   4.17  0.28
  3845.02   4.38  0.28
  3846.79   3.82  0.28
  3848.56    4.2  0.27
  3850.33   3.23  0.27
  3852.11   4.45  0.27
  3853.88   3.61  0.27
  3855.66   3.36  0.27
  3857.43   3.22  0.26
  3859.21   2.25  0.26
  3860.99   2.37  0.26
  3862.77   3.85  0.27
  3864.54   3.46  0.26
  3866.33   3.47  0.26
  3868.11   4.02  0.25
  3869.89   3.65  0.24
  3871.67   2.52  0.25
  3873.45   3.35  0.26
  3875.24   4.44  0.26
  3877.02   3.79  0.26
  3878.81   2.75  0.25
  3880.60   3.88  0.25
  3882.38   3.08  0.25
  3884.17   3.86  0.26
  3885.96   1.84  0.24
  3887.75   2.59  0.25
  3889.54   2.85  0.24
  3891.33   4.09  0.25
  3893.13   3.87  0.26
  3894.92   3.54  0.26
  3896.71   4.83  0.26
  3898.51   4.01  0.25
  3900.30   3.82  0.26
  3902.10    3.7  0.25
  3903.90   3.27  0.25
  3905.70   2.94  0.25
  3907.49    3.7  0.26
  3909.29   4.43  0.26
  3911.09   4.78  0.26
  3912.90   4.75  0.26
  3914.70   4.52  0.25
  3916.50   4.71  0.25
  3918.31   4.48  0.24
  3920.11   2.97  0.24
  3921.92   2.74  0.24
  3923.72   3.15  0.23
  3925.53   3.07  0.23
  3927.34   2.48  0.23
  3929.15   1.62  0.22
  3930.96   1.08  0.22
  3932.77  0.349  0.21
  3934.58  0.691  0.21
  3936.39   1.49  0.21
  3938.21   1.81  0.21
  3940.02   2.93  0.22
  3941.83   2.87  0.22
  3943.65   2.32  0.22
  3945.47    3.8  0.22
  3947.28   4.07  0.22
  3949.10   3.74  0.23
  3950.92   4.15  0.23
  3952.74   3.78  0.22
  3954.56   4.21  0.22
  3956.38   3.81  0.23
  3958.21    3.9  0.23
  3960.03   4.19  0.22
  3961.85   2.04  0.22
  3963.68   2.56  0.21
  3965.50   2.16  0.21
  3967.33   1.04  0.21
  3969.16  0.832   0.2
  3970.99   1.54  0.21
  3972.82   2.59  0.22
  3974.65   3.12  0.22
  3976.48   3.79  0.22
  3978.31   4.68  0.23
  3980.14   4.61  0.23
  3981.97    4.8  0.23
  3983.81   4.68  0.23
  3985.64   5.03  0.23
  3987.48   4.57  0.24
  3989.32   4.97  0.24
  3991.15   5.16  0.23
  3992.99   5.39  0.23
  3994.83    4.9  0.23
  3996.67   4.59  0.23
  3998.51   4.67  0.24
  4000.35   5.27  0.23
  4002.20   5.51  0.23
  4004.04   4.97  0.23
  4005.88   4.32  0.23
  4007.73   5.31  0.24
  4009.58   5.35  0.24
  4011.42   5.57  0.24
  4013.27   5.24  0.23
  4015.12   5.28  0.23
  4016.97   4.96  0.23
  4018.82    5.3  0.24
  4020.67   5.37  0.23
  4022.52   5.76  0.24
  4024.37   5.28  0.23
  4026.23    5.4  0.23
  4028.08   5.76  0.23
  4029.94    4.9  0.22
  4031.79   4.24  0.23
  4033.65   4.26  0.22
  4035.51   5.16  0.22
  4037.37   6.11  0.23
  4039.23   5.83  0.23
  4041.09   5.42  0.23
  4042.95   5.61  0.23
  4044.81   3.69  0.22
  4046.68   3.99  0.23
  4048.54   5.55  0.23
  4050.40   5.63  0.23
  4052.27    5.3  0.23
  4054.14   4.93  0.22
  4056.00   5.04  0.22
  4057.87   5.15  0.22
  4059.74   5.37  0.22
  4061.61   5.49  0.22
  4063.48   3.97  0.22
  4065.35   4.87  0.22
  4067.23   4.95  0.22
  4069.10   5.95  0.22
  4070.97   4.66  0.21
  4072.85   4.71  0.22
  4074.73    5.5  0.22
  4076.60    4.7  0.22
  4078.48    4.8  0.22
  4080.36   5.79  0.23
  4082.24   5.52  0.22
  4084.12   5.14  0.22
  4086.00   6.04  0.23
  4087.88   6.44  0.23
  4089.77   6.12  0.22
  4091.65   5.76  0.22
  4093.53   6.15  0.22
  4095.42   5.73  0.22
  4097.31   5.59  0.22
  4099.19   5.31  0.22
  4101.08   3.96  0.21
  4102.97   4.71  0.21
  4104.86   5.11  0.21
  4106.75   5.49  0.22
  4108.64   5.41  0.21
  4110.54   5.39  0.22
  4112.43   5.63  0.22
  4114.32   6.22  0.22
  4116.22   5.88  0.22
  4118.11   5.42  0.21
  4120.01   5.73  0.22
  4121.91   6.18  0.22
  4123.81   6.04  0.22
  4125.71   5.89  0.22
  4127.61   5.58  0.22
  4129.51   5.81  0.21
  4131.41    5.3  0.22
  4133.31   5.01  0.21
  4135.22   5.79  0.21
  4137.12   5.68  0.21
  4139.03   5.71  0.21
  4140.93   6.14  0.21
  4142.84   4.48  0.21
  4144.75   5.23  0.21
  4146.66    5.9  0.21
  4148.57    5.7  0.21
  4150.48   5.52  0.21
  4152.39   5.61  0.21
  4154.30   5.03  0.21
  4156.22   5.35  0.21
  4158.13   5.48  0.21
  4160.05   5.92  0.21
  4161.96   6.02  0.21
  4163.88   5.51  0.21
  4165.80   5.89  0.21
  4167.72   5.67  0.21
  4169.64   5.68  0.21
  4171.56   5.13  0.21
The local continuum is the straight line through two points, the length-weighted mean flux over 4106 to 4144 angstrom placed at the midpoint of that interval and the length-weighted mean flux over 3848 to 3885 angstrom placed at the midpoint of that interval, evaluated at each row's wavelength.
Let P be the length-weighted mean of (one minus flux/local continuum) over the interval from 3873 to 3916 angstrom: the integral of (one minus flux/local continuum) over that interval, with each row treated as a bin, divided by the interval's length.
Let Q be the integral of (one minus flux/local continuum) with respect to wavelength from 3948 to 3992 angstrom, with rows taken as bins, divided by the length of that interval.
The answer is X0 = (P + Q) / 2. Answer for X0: 0.086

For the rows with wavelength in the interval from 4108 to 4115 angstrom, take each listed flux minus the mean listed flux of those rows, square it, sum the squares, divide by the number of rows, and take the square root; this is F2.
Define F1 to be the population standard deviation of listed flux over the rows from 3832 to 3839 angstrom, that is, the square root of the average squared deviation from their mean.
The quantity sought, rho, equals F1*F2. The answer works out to 0.09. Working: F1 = 0.27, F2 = 0.34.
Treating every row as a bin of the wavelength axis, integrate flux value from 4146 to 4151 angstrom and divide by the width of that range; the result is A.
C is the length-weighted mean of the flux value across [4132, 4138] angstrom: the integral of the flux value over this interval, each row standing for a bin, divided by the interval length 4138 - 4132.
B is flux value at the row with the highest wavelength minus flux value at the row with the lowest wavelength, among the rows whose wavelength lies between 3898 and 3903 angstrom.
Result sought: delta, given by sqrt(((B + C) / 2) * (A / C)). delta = 1.6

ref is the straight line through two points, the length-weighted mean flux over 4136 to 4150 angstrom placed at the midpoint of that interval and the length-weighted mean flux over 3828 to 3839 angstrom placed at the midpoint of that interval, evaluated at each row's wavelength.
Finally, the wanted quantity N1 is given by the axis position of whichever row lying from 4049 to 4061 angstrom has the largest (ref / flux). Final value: 4054.14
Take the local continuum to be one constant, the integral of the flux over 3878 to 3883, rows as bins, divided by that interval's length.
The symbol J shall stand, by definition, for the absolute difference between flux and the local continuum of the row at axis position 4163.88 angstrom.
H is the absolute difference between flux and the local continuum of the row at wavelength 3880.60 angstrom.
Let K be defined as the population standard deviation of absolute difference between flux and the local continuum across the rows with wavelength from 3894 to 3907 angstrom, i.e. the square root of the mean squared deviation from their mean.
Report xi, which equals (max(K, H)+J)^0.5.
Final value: 1.70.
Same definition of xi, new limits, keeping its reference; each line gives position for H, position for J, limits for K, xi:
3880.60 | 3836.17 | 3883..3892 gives 1.36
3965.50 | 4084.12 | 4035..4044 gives 1.73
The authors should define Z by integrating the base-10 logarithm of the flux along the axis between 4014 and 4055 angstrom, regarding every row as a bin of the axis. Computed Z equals 29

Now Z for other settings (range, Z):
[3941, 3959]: 10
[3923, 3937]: 2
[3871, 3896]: 13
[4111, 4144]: 25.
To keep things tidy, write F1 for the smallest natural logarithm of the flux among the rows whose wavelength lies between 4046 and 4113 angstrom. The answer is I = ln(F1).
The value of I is 0.32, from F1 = 1.4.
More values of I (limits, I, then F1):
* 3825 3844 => -0.81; 0.4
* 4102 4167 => 0.41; 1.5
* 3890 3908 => 0.08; 1.1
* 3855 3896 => -0.49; 0.6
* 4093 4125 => 0.32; 1.4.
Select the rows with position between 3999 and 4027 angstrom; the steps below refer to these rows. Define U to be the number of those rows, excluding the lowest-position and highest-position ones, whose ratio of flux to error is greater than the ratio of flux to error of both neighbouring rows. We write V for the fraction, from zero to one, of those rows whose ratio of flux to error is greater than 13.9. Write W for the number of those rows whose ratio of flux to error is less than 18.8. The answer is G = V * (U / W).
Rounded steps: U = 4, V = 1.00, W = 1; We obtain 4.00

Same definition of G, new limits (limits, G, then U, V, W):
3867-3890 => 0.11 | 3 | 0.46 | 13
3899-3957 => 0.13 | 8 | 0.50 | 30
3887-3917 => 0.18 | 4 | 0.71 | 16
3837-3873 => 0.09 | 5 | 0.35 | 20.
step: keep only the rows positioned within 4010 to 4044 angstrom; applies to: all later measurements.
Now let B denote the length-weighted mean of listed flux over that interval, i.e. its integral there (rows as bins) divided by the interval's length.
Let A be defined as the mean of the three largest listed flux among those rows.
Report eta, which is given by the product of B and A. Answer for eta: 31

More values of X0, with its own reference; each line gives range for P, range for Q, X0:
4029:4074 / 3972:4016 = -0.027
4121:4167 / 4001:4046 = -0.027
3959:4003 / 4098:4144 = 0.076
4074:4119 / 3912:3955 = 0.121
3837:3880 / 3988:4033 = -0.042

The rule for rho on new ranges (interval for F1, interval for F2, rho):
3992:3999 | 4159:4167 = 0.06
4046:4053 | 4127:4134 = 0.20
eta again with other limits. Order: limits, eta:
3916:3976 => 12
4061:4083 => 29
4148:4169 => 33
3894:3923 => 19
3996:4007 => 26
